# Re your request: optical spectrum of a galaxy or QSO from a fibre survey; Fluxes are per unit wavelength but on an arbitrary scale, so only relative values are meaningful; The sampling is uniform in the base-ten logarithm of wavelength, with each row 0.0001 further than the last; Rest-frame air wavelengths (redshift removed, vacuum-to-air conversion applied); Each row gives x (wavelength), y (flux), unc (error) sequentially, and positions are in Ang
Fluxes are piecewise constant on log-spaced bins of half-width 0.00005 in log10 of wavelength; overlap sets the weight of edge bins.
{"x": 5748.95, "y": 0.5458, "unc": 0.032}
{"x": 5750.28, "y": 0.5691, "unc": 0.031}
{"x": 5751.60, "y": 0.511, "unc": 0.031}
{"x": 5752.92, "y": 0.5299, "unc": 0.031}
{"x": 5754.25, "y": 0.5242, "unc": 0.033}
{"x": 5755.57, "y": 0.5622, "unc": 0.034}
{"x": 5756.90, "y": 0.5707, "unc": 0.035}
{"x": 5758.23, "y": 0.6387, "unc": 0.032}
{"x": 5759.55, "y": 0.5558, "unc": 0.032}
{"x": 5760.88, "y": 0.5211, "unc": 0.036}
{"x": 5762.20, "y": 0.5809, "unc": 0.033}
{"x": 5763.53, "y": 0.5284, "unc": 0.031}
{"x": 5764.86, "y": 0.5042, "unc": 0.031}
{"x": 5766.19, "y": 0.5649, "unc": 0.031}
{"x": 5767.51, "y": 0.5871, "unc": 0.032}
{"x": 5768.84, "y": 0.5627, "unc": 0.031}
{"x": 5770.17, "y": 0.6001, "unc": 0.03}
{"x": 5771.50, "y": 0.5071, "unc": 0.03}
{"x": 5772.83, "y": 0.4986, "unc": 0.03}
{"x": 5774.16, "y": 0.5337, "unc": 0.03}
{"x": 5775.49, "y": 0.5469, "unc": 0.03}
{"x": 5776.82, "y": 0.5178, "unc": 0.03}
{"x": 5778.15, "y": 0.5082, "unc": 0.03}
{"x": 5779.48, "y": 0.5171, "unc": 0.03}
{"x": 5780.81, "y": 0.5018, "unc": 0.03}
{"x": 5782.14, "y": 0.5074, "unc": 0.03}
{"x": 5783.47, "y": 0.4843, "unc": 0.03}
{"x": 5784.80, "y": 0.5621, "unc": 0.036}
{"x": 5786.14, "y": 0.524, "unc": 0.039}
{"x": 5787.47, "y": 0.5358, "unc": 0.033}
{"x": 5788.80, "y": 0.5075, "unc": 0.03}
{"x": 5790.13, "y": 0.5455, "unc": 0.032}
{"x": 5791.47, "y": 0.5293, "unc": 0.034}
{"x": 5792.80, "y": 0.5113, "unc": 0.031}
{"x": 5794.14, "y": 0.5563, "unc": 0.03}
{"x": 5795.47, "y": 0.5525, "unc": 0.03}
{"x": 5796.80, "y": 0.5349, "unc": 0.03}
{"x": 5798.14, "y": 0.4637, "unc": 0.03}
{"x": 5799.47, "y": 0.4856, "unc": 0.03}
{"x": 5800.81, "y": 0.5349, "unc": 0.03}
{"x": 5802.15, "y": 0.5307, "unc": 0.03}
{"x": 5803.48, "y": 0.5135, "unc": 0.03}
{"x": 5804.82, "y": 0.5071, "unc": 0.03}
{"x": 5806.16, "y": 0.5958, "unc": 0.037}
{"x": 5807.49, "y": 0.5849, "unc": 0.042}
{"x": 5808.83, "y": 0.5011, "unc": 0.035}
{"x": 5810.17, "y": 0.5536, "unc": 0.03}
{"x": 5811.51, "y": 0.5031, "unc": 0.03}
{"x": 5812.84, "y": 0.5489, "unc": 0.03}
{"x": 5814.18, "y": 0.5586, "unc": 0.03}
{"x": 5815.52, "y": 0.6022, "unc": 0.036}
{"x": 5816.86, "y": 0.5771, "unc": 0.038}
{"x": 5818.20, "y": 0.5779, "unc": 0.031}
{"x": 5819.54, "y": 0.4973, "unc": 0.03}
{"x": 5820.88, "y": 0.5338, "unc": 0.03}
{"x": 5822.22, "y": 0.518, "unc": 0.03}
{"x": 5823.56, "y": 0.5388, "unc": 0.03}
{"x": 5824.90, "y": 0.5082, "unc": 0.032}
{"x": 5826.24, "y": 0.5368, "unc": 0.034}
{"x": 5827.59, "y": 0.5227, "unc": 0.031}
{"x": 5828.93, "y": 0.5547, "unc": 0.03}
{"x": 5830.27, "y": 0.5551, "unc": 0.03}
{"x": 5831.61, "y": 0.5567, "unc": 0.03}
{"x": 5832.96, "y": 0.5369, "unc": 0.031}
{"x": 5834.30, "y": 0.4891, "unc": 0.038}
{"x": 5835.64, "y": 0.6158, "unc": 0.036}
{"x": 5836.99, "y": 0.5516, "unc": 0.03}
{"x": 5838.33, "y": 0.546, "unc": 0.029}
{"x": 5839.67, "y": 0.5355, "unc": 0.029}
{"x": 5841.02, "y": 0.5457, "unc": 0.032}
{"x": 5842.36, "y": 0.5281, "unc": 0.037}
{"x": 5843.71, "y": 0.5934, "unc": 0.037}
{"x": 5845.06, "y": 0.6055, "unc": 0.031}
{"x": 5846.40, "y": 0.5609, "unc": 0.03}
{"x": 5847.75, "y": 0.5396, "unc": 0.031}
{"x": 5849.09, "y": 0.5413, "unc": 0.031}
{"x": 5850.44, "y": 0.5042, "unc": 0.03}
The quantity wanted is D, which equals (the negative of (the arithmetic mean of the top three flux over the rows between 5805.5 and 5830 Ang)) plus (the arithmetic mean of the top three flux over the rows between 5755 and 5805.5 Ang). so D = 0.014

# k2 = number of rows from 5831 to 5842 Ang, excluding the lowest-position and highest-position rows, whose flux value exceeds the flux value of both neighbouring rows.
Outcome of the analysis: 1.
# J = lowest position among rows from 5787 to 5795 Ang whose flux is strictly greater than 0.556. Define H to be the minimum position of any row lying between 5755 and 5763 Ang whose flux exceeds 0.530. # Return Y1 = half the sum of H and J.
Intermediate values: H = 5755.57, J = 5794.14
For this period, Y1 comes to 5774.9 Ang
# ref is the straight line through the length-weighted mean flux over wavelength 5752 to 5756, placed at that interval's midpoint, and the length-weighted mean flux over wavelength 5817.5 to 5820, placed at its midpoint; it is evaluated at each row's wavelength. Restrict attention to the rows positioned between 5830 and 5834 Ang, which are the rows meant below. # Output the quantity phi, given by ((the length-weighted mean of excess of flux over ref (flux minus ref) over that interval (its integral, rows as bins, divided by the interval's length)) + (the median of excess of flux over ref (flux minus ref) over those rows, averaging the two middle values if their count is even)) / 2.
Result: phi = 0.007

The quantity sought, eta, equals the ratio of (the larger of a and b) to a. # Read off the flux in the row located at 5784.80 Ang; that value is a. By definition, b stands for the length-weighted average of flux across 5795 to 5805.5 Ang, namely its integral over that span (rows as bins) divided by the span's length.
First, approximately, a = 0.5621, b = 0.515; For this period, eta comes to 1.00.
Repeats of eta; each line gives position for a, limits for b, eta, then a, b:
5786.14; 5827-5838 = 1.05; 0.524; 0.548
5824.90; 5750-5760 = 1.10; 0.5082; 0.558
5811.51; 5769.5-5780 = 1.05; 0.5031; 0.529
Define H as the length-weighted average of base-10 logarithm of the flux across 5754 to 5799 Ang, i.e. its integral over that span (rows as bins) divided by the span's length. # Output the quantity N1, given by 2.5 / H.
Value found -9.2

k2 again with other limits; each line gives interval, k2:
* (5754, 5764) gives 2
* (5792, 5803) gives 2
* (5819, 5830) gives 3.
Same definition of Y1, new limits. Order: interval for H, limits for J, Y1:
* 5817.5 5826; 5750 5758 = 5784.2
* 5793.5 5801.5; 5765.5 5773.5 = 5780.2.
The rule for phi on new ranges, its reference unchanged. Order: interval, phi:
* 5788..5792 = -0.011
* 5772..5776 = -0.009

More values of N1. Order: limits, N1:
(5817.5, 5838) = -9.3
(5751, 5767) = -9.6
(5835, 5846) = -10.1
